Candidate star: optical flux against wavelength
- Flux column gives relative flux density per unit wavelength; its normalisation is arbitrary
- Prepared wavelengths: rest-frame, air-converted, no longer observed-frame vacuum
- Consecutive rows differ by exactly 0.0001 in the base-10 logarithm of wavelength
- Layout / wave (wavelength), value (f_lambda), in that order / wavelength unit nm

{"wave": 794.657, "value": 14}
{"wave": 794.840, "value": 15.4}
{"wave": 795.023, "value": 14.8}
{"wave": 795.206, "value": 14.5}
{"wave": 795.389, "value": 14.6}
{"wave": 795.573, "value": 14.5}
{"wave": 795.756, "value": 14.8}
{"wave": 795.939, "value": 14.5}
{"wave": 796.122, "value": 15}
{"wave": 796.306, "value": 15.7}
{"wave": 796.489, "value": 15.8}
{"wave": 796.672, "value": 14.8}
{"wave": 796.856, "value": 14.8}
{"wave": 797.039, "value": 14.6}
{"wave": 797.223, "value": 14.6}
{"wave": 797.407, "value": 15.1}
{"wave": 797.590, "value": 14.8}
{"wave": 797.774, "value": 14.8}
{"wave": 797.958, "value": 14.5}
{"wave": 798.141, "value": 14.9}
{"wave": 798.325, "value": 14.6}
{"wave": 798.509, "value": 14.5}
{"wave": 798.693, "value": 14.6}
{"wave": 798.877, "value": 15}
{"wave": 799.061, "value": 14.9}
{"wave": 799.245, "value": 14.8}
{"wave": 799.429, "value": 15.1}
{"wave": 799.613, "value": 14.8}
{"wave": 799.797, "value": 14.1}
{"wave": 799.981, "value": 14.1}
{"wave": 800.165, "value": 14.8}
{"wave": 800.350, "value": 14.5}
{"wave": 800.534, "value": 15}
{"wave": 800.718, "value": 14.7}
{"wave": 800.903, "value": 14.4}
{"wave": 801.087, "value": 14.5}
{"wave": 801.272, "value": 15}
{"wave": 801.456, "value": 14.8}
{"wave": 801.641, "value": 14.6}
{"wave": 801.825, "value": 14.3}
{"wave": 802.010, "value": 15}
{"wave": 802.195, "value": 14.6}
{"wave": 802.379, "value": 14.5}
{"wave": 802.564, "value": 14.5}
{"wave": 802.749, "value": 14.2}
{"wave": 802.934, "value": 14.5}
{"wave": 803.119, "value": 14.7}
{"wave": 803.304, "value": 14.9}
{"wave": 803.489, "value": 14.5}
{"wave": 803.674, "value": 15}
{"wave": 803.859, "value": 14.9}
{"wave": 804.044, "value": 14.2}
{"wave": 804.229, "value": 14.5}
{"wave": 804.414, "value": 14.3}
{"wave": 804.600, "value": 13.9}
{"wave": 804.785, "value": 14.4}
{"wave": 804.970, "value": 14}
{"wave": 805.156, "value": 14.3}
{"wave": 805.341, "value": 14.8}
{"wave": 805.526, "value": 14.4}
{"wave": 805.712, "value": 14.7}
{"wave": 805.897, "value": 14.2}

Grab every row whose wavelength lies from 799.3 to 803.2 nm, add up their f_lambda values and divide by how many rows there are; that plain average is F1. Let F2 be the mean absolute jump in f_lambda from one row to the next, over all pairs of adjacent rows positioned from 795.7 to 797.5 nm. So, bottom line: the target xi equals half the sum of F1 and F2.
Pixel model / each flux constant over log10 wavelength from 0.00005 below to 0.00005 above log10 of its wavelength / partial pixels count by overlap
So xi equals 7.49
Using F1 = 14.60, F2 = 0.37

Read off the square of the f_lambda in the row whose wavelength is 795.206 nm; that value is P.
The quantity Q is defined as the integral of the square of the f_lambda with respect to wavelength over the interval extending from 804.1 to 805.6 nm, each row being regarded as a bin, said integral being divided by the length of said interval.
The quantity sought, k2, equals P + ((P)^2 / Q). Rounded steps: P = 210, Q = 205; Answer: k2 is 426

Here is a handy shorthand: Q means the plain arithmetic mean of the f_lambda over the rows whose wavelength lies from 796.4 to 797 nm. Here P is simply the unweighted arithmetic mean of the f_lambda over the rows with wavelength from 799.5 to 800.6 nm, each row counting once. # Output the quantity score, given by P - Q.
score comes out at -0.58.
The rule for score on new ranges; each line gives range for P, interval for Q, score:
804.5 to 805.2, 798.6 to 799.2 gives -0.68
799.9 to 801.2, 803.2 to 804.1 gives -0.13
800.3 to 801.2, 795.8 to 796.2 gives -0.13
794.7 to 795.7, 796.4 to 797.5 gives -0.19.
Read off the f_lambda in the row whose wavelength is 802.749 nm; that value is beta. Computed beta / 14.2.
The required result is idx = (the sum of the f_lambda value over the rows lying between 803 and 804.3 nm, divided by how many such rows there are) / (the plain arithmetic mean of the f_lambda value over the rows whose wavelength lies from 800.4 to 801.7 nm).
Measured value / 1.00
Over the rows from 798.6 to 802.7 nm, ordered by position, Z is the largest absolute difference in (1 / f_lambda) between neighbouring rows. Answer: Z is 0.0034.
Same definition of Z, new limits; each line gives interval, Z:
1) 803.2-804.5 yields 0.0033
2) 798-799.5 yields 0.0018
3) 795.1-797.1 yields 0.0043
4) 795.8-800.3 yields 0.0043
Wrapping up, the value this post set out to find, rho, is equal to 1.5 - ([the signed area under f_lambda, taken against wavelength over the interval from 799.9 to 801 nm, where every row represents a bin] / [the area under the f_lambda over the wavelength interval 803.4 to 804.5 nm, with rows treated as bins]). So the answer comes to 0.499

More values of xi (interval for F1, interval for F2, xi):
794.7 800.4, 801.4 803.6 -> 7.53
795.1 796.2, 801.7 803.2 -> 7.47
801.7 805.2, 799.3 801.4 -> 7.43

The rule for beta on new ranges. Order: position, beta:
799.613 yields 14.8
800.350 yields 14.5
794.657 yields 14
